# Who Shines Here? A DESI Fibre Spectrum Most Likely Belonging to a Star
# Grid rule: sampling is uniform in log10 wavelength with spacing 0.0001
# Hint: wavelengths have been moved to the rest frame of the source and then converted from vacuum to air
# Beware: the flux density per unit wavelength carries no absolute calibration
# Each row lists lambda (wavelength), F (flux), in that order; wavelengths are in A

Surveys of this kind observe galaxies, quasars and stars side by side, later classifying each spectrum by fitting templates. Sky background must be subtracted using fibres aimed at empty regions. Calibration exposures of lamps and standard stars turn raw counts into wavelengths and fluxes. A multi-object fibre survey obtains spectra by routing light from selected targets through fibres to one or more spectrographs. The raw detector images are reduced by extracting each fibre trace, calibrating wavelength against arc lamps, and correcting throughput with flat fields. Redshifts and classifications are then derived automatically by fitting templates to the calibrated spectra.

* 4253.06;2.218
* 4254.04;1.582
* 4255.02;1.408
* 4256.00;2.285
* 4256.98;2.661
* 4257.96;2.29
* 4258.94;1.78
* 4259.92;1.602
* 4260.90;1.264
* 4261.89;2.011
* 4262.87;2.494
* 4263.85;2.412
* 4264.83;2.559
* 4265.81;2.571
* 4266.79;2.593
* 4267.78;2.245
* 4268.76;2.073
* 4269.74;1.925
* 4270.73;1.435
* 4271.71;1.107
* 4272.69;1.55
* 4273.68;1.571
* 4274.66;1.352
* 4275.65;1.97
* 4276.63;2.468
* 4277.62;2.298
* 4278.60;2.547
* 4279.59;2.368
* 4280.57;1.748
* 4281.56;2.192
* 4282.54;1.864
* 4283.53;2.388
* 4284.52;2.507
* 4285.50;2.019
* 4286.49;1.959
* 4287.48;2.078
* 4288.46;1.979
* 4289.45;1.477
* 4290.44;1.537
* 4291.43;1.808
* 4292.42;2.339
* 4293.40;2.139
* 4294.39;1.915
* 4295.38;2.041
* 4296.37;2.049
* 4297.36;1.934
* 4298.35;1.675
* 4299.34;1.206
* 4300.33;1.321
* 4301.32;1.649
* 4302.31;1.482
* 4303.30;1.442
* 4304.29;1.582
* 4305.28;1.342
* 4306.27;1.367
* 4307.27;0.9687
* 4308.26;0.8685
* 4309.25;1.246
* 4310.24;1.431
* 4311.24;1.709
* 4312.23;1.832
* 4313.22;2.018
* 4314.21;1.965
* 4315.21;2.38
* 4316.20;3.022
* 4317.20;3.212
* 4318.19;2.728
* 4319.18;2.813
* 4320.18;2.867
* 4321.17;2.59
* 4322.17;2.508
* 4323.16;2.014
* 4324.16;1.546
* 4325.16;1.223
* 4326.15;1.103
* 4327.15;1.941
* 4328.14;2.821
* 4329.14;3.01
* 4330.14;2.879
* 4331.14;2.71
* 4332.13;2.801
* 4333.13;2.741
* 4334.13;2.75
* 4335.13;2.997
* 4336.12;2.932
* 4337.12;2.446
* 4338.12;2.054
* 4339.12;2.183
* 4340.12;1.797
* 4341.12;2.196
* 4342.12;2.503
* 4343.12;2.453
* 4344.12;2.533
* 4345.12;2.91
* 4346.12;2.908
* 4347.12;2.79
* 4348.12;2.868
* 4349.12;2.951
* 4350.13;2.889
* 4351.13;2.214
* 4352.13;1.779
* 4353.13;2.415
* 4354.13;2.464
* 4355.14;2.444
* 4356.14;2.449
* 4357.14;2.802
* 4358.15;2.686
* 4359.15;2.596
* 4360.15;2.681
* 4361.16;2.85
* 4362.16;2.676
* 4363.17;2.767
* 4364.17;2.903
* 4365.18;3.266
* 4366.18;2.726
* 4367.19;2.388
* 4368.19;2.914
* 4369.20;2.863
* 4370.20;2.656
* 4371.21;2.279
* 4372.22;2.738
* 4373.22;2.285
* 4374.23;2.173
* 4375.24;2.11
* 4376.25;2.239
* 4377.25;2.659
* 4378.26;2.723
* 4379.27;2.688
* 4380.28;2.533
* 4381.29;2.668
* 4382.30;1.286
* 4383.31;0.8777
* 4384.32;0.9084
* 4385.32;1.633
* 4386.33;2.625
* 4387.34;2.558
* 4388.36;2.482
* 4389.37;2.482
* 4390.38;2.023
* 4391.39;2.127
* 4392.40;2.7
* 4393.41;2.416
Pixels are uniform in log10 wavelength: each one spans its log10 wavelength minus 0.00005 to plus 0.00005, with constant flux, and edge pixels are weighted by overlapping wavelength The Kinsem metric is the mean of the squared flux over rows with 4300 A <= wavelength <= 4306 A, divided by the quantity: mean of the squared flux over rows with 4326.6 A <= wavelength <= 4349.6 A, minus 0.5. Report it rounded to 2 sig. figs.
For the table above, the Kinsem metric 0.34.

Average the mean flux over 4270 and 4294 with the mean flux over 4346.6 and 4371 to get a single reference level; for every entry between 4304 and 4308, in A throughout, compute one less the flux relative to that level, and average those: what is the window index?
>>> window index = 0.4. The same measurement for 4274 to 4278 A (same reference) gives 0.1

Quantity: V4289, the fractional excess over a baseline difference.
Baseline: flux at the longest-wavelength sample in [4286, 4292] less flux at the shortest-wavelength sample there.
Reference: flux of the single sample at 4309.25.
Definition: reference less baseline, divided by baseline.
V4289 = -9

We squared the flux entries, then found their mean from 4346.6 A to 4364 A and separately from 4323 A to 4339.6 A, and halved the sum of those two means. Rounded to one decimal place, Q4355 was 6.4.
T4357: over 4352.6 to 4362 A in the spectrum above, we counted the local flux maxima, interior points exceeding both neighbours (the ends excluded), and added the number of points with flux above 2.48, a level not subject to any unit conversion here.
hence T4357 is 7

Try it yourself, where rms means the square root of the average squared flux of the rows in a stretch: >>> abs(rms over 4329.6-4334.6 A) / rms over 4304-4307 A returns 1.9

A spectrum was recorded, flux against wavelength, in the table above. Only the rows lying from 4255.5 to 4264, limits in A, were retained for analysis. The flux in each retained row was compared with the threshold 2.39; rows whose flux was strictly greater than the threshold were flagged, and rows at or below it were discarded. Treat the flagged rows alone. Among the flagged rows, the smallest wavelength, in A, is 4256.98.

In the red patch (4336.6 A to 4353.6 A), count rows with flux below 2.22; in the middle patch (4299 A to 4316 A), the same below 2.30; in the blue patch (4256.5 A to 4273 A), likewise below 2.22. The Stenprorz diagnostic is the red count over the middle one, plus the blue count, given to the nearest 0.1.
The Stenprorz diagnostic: 9.4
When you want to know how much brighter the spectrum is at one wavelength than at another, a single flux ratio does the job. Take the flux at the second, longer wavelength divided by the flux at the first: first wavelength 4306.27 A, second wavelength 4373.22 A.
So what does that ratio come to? 1.7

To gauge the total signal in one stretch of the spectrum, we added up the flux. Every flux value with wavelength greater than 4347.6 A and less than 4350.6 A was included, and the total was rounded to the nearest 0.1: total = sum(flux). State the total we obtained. 8.7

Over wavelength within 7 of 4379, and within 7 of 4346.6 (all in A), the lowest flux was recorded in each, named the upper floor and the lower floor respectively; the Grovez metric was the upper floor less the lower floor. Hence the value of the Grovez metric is -0.9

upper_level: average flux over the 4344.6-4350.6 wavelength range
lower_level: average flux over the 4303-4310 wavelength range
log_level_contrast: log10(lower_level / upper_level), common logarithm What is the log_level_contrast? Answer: -0.36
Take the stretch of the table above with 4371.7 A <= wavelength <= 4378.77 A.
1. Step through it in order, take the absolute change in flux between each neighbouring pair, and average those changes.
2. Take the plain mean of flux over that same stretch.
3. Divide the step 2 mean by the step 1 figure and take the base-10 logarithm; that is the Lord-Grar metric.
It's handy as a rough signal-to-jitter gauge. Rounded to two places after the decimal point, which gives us 1.07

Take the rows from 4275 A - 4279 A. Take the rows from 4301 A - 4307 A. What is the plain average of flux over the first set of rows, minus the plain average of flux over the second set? 0.8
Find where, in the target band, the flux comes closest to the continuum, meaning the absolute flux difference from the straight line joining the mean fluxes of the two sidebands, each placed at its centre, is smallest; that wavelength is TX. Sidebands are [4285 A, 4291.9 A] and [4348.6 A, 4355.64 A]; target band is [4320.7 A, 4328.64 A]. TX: 4323.16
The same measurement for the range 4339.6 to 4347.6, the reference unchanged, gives 4343.12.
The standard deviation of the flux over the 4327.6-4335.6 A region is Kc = 0.11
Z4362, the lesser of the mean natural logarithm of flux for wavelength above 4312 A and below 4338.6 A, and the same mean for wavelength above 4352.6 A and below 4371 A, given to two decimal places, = 0.86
